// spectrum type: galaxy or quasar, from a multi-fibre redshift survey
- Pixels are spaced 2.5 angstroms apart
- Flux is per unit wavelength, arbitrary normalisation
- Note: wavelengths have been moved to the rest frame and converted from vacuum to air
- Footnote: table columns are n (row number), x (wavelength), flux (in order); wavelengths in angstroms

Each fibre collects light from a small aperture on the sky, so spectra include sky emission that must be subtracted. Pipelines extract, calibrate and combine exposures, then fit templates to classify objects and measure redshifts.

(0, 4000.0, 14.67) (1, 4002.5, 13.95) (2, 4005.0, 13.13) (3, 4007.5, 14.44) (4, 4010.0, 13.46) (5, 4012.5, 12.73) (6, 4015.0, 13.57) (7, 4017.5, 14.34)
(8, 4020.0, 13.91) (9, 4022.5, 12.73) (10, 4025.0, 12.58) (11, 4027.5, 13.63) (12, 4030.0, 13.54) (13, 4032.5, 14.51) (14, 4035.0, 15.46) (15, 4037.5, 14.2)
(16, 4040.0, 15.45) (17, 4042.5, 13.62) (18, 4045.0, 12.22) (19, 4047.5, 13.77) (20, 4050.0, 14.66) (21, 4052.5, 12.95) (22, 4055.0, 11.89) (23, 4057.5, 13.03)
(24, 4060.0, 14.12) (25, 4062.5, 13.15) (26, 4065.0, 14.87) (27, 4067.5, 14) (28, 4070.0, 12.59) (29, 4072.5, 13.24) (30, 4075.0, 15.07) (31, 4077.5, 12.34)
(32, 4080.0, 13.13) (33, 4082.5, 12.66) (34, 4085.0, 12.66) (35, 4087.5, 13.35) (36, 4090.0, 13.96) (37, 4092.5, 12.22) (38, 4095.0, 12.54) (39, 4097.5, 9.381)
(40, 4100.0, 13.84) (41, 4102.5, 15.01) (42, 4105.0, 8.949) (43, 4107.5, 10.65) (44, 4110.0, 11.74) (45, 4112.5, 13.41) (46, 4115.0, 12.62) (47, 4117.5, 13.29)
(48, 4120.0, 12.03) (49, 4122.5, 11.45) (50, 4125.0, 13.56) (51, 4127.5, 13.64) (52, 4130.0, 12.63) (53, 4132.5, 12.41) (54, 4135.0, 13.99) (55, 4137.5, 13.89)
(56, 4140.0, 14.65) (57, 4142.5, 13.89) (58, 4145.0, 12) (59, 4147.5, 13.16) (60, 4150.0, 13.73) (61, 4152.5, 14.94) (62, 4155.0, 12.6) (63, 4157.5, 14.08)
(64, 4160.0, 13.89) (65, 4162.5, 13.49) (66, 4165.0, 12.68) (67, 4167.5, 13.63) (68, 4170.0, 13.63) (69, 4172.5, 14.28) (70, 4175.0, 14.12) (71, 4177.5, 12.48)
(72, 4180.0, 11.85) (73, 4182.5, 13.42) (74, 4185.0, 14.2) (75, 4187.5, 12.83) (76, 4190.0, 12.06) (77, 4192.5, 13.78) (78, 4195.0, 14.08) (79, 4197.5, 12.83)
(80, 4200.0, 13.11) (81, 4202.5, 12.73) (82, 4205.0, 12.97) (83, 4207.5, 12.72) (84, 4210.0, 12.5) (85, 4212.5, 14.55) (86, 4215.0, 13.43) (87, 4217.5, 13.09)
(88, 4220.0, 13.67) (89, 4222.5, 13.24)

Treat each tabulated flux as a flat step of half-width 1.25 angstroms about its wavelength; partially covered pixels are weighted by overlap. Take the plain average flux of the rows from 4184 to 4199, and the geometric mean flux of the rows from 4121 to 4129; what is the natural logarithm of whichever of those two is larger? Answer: 2.59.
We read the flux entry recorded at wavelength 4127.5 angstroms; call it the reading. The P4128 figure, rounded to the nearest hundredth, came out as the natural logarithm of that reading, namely 2.61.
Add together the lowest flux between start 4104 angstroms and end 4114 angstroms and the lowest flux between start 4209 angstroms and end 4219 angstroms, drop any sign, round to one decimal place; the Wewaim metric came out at 21.4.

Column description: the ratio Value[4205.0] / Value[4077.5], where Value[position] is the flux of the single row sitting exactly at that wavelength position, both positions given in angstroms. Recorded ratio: 1.05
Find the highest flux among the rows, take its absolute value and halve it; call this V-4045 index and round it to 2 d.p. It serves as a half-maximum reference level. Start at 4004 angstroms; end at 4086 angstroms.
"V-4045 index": 7.73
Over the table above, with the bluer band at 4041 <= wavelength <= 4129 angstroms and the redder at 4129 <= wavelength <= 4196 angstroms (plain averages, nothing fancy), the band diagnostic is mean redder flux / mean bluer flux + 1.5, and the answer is 2.54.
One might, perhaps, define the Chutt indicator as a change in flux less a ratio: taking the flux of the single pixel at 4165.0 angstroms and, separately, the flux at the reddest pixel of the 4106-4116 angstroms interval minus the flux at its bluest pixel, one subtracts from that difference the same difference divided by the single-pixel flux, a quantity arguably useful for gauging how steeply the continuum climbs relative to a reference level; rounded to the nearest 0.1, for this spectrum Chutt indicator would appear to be 1.8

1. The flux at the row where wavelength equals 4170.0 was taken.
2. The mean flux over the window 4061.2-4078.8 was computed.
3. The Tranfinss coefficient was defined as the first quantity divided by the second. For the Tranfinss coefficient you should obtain 1.00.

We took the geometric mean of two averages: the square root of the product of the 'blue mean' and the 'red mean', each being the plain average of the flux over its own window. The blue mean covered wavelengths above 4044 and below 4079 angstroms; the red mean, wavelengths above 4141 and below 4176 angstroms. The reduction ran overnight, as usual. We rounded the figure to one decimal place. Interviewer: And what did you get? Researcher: 13.5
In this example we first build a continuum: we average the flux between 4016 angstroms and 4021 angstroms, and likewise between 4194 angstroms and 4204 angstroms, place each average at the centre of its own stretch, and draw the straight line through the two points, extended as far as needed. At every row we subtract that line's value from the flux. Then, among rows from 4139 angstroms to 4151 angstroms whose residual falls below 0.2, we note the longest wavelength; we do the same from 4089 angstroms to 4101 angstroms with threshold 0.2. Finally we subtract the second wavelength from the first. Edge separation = 47.5 angstroms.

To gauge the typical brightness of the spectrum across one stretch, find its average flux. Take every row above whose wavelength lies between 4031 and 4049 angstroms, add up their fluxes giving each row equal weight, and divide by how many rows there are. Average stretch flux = 14.2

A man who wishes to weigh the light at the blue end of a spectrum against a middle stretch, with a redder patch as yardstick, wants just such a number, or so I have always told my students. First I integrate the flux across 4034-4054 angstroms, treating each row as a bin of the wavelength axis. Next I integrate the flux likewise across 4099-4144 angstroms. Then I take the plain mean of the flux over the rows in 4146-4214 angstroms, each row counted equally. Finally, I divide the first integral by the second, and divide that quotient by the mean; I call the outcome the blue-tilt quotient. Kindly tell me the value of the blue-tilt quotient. 0.036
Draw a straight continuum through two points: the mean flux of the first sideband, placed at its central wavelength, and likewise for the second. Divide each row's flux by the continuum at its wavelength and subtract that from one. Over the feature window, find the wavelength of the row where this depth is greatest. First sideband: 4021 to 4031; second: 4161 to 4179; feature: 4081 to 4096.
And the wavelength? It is 4092.5 angstroms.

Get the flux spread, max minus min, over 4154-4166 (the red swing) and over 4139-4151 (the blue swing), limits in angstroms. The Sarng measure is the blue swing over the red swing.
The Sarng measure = 1.8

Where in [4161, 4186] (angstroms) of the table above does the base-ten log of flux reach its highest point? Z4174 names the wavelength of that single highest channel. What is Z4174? 4172.5 angstroms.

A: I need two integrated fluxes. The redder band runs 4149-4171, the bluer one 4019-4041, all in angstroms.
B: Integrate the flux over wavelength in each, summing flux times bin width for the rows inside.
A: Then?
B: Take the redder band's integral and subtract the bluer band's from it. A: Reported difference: -8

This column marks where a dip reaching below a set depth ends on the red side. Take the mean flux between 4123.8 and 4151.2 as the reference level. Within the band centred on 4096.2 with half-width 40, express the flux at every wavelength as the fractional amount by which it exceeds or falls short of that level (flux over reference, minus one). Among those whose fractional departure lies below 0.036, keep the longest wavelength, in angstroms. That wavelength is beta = 4132.5 angstroms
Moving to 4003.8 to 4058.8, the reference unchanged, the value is 4057.5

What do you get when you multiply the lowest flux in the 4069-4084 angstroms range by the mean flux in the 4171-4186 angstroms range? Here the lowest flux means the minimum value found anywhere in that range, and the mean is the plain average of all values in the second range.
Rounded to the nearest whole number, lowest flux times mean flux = 165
